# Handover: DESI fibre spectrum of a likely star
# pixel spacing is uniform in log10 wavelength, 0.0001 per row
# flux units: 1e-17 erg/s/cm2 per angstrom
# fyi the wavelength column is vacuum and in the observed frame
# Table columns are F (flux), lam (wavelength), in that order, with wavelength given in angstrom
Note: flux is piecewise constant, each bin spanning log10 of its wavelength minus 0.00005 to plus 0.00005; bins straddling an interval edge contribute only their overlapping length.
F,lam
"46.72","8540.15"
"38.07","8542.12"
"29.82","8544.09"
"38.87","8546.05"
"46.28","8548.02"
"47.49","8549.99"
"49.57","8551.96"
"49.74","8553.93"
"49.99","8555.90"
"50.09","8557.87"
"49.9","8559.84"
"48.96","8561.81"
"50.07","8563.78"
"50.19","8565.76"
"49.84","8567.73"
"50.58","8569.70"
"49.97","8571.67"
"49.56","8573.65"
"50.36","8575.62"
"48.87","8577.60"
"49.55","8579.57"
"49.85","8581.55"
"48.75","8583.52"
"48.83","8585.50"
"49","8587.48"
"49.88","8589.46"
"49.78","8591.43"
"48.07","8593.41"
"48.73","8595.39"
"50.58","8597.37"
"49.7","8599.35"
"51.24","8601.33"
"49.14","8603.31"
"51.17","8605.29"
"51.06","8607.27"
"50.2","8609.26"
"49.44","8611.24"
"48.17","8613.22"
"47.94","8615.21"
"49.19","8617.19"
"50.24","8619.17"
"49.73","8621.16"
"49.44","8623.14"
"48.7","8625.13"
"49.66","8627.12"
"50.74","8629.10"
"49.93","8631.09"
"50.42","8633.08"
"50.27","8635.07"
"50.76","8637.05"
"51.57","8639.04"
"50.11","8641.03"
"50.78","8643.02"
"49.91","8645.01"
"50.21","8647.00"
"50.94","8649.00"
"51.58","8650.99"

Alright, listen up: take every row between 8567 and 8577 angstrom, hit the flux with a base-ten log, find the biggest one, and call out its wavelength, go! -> 8569.70 angstrom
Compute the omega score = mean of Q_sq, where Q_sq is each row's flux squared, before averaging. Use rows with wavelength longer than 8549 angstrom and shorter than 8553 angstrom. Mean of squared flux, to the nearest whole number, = 2356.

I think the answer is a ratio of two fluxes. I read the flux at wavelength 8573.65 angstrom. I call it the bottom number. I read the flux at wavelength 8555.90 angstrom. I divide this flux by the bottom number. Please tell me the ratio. 1.01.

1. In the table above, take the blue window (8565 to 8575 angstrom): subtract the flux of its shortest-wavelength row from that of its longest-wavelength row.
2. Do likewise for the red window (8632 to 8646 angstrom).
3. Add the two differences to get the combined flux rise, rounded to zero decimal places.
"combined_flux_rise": -1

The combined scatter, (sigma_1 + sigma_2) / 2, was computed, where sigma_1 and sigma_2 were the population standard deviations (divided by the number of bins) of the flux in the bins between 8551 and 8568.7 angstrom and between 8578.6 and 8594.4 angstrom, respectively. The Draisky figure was 0.5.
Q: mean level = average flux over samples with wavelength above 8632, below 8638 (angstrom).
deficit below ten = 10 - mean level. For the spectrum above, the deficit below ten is -40.5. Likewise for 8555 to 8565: -39.8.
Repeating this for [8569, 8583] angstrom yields -39.8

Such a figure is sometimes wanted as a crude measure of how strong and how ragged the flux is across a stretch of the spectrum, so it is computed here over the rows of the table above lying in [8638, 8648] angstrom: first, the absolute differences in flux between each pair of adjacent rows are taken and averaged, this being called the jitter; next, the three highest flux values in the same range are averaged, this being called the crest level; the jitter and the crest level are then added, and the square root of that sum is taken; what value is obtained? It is 7.19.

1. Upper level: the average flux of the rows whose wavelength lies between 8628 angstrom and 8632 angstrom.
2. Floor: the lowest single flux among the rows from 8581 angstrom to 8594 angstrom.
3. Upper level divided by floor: 1.05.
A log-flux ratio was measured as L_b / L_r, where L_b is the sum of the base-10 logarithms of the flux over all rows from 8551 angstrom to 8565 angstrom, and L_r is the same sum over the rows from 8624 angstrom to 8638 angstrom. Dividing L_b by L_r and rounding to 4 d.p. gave 0.9984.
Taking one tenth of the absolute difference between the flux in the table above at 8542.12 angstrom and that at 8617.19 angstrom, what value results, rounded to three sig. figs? 1.11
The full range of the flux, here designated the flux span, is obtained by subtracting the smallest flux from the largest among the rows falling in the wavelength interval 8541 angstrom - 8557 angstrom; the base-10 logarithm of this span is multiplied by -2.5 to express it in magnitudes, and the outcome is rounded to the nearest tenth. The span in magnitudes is -3.3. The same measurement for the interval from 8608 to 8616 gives -0.9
